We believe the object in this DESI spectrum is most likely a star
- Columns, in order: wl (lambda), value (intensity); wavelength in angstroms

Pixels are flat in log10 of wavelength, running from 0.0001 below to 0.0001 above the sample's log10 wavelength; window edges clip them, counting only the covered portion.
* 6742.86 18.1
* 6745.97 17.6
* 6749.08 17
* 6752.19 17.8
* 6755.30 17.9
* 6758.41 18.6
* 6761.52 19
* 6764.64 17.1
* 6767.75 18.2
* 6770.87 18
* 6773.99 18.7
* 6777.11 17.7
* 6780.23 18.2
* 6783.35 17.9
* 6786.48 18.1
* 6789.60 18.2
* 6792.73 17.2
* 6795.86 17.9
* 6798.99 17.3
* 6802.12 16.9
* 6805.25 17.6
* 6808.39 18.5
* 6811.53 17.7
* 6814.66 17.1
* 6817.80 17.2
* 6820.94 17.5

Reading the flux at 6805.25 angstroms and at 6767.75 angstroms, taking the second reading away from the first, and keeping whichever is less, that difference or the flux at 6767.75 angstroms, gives -0.6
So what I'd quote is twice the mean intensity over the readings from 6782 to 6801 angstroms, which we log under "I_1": 35.5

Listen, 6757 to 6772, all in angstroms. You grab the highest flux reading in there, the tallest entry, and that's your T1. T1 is 19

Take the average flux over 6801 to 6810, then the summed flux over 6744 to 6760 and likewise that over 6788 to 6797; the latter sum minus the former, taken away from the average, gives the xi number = 53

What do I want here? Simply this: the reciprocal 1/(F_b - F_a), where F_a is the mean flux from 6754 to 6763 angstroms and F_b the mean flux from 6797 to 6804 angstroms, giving -1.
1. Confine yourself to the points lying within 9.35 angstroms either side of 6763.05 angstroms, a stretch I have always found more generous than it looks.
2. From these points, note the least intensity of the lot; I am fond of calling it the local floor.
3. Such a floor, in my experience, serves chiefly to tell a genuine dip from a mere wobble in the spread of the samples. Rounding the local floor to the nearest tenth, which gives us 17.1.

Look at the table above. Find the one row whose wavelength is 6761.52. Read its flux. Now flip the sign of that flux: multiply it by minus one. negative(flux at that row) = -19.0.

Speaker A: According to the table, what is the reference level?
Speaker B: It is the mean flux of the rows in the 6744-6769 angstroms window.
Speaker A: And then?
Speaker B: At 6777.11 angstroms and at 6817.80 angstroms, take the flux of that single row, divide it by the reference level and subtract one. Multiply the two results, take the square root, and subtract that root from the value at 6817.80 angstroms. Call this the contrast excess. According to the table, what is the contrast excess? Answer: -0.060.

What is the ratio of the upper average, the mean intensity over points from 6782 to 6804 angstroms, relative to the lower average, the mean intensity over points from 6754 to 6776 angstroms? 0.969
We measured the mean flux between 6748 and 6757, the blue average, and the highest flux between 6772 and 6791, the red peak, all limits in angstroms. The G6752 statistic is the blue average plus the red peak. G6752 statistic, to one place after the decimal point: 36.3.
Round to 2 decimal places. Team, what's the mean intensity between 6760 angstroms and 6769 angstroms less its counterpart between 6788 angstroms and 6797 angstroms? 0.33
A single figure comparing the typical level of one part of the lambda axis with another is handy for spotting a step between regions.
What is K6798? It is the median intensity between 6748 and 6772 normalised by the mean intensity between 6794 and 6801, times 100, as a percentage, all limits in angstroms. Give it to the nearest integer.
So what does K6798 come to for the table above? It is 102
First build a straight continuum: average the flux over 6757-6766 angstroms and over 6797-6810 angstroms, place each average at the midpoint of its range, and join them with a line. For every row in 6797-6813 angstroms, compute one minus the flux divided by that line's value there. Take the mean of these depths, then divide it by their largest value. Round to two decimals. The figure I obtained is -0.07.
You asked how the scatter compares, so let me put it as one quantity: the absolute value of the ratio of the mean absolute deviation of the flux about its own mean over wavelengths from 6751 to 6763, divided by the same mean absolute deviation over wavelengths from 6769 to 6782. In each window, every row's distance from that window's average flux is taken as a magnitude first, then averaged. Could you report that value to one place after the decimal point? 1.6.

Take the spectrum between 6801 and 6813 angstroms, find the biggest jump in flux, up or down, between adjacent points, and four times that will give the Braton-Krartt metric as 3.6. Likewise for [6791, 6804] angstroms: 2.8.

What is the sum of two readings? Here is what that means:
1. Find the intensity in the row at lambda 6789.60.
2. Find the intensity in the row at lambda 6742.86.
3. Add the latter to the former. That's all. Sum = 36.3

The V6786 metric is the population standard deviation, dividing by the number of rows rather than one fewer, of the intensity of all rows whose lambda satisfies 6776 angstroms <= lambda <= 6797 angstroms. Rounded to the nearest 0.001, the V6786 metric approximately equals 0.327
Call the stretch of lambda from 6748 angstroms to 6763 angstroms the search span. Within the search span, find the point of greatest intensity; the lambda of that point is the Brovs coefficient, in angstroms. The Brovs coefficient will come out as 6761.52 angstroms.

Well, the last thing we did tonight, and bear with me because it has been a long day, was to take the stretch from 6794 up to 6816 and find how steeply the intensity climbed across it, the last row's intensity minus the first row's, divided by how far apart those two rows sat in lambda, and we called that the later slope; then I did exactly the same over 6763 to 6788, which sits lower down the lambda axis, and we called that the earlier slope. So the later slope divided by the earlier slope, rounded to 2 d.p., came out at -0.93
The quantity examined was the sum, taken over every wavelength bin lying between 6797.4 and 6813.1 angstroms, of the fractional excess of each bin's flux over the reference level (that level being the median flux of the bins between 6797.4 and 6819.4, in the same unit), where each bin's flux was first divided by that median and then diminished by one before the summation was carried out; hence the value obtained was 0.087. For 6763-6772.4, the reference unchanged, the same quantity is 0.081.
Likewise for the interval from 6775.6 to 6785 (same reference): 0.110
